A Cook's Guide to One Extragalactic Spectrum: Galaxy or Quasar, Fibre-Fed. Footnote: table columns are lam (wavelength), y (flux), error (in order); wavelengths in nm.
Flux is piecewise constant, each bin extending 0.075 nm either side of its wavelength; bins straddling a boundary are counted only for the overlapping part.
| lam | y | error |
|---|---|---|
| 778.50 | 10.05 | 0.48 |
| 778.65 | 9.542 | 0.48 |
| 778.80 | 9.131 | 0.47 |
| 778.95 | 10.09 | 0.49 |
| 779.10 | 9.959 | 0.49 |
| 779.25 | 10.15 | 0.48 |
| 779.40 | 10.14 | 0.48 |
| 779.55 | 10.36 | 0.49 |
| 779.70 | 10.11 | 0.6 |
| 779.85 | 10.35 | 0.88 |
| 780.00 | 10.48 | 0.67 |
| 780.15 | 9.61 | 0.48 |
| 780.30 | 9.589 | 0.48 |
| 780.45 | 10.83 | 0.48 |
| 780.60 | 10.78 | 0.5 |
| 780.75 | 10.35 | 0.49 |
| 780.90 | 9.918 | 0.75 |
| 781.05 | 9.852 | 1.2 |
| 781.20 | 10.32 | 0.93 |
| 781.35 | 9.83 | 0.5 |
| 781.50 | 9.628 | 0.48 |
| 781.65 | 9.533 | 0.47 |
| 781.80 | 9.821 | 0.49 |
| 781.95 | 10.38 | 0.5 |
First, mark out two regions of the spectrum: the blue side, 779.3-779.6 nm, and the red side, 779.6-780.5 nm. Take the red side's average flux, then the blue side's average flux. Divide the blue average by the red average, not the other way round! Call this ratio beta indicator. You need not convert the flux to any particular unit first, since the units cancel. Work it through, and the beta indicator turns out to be 1.01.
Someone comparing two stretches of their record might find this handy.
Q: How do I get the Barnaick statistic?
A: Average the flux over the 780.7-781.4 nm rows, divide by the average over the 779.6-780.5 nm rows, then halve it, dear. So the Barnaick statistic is 0.495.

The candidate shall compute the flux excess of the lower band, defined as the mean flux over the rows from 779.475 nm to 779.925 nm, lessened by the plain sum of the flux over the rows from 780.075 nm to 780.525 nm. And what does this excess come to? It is -19.8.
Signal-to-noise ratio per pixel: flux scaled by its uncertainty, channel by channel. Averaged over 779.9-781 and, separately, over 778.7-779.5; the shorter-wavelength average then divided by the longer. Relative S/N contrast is 1.1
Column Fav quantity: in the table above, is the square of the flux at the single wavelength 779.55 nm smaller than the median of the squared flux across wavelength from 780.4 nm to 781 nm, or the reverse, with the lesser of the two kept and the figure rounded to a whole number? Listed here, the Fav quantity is 107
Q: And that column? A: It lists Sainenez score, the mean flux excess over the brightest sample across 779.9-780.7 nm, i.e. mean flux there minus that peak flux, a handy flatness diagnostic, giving -0.57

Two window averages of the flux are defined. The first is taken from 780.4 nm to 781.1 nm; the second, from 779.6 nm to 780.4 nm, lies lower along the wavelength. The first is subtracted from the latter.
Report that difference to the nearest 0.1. -0.3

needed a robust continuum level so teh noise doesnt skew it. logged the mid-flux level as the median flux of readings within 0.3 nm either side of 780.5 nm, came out 10.6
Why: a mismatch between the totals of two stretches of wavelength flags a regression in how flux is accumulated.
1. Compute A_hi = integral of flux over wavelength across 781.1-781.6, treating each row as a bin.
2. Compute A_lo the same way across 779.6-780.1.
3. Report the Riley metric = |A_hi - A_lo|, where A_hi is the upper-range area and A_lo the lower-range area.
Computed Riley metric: 0.2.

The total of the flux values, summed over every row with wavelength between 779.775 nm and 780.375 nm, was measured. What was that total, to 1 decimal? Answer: 40.0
